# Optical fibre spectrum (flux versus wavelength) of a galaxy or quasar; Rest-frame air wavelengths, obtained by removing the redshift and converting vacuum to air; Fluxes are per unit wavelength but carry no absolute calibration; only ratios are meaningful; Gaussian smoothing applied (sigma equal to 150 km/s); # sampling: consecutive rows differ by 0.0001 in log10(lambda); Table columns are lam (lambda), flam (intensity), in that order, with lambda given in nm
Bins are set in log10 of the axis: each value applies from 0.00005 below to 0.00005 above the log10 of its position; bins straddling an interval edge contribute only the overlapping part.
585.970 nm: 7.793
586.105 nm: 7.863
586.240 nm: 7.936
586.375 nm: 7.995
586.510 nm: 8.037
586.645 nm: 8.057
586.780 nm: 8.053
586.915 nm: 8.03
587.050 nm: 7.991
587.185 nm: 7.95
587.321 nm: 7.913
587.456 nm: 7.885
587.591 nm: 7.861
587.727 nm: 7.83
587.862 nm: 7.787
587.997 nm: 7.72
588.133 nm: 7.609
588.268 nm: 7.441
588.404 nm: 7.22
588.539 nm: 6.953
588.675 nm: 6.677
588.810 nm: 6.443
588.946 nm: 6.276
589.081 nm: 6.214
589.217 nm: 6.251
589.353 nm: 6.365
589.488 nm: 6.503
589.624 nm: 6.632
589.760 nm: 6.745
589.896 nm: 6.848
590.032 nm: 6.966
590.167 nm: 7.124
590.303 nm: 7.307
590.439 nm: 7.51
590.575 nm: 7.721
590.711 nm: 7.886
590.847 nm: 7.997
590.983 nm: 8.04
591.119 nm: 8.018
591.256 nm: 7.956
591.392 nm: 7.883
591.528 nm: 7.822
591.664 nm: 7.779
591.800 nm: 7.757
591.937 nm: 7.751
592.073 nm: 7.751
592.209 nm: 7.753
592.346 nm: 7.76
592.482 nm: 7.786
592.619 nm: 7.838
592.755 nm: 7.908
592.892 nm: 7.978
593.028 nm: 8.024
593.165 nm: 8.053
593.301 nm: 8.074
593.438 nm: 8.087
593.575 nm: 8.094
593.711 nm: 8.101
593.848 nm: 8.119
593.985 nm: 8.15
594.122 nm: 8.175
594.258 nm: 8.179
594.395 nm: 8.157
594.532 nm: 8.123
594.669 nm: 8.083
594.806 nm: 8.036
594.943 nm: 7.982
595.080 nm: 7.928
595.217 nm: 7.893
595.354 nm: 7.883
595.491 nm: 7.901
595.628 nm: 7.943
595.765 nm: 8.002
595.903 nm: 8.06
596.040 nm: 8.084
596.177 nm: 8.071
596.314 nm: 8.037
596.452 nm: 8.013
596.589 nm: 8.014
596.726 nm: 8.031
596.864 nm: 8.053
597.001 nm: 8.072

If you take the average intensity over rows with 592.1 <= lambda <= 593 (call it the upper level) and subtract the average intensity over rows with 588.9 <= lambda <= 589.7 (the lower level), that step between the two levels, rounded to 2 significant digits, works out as 1.5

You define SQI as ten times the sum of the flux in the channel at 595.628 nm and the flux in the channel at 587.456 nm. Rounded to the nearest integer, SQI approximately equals 158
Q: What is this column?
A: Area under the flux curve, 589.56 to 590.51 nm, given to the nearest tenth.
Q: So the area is 6.7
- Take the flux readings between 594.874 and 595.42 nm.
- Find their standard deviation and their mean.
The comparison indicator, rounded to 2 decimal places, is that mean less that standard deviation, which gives 7.88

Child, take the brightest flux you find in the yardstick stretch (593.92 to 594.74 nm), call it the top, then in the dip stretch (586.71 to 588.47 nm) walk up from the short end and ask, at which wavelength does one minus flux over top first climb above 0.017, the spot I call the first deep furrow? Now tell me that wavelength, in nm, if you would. 586.915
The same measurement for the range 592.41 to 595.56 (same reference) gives 592.482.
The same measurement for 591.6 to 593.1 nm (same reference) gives 591.664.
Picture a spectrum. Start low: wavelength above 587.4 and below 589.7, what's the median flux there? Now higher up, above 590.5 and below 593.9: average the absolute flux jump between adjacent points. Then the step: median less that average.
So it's 6.91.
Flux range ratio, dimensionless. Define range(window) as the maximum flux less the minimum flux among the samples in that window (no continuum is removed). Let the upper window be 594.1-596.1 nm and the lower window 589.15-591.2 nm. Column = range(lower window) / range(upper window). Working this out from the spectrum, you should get 6.0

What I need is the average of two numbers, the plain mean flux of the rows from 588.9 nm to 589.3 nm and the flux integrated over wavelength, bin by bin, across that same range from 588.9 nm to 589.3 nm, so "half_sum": 4.4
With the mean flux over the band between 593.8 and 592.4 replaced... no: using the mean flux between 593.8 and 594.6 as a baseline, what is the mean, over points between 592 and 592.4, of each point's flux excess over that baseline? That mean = -0.40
